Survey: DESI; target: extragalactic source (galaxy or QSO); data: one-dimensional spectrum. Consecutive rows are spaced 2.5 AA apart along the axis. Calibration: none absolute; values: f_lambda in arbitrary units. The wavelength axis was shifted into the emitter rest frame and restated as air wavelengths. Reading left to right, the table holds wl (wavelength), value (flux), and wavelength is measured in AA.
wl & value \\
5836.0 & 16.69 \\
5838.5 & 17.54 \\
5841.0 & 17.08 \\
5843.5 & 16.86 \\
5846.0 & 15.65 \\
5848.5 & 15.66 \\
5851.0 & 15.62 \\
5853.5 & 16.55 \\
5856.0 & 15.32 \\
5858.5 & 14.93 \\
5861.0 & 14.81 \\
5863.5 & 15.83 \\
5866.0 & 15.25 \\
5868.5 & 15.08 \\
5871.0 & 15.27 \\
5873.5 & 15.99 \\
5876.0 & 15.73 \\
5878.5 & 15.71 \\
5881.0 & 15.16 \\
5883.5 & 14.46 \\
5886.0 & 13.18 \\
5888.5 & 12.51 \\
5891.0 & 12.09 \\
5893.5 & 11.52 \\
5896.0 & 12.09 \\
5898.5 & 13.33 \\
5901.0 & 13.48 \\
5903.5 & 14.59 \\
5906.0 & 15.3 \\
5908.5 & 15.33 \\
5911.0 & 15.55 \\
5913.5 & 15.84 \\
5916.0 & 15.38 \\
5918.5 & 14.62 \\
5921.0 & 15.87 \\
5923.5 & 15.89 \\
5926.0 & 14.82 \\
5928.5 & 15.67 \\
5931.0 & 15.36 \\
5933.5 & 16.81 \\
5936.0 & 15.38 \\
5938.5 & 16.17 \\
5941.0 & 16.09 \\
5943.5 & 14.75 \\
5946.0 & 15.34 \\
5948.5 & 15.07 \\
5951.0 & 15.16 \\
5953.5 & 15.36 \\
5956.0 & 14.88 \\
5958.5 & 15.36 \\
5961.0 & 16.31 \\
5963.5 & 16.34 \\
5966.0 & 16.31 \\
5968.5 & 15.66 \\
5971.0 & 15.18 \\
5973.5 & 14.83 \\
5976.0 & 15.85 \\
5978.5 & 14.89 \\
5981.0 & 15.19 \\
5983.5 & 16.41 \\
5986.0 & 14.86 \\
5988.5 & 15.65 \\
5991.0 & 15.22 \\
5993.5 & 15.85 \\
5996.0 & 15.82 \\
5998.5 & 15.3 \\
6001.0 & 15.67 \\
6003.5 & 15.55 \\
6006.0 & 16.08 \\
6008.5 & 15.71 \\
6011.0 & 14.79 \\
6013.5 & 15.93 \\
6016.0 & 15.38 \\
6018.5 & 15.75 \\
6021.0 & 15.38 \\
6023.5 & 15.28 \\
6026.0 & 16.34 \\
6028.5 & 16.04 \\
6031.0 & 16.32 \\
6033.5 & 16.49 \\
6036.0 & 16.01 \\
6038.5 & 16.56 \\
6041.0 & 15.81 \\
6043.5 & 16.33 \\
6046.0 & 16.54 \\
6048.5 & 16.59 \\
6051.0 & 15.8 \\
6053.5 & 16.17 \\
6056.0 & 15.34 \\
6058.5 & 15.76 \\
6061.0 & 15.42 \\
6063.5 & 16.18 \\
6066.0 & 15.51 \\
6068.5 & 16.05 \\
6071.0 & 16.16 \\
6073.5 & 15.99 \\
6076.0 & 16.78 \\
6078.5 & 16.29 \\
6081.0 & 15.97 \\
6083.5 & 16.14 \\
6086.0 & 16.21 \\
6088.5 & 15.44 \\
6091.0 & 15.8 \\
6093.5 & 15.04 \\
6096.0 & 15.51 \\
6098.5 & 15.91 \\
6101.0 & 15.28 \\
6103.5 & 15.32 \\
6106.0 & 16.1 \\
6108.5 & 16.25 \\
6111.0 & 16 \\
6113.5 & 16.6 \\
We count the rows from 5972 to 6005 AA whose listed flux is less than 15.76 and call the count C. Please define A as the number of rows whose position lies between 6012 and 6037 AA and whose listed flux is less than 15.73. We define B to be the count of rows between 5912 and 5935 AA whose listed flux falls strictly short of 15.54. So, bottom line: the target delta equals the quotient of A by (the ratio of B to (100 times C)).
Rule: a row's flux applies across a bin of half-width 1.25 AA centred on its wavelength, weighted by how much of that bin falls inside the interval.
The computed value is 675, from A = 3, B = 4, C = 9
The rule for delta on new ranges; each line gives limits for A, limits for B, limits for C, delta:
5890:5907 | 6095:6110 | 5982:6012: 1867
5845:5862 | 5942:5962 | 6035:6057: 86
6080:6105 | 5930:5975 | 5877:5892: 273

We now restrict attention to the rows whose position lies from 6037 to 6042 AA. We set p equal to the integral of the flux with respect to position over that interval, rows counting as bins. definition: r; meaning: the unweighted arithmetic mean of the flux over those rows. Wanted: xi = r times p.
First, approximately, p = 81.0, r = 16.2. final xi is 1311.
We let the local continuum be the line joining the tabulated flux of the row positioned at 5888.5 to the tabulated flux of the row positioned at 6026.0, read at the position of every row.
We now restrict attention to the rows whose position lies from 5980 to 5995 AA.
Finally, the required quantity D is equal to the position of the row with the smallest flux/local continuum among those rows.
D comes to 5986.0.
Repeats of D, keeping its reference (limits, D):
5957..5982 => 5978.5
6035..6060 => 6056.0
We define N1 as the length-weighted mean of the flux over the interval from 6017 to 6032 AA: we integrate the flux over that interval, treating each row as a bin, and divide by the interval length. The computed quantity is 15.8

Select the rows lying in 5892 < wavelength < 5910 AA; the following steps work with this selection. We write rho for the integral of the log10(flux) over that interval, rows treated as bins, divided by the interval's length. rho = 1.13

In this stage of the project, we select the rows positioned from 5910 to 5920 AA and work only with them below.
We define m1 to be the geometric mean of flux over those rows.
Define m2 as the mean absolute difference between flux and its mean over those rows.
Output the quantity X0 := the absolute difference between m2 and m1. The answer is 15.0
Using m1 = 15.3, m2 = 0.36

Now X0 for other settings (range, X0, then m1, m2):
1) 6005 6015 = 15.2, 15.6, 0.42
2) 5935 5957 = 15.0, 15.3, 0.35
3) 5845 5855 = 15.5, 15.9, 0.34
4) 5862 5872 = 15.1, 15.4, 0.24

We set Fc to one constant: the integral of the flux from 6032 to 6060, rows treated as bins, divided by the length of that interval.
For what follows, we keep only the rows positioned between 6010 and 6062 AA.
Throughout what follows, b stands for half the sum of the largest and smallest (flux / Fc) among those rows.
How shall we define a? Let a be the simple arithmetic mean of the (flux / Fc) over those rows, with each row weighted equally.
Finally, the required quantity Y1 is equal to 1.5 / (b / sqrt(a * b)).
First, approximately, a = 0.987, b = 0.973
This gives 1.510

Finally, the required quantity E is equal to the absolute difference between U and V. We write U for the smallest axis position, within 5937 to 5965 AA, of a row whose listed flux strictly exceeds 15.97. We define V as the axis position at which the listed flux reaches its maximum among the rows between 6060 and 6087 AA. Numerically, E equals 137.5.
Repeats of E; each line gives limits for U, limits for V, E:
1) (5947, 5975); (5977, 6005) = 22.5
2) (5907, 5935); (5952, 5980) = 30.0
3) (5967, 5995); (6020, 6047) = 55.0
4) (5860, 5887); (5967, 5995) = 110.0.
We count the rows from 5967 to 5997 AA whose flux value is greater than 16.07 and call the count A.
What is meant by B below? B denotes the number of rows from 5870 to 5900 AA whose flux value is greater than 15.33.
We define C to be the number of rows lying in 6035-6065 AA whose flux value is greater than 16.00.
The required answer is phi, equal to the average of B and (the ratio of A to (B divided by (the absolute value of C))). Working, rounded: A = 1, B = 3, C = 7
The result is 2.7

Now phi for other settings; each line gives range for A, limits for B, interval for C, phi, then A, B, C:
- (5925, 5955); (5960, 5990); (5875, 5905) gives 3.5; 3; 7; 0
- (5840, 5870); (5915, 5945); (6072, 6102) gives 5.2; 3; 9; 4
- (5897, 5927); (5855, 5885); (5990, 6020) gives 2.0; 0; 4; 1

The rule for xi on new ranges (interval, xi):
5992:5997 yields 1251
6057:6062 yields 1215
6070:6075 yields 1295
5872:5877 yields 1256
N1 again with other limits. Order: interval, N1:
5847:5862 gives 15.5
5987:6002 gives 15.6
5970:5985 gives 15.4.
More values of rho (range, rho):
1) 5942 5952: 1.18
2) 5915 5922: 1.18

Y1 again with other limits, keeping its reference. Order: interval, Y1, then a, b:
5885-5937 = 1.518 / 0.900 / 0.879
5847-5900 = 1.529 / 0.904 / 0.871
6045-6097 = 1.501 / 0.989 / 0.987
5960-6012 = 1.500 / 0.967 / 0.968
